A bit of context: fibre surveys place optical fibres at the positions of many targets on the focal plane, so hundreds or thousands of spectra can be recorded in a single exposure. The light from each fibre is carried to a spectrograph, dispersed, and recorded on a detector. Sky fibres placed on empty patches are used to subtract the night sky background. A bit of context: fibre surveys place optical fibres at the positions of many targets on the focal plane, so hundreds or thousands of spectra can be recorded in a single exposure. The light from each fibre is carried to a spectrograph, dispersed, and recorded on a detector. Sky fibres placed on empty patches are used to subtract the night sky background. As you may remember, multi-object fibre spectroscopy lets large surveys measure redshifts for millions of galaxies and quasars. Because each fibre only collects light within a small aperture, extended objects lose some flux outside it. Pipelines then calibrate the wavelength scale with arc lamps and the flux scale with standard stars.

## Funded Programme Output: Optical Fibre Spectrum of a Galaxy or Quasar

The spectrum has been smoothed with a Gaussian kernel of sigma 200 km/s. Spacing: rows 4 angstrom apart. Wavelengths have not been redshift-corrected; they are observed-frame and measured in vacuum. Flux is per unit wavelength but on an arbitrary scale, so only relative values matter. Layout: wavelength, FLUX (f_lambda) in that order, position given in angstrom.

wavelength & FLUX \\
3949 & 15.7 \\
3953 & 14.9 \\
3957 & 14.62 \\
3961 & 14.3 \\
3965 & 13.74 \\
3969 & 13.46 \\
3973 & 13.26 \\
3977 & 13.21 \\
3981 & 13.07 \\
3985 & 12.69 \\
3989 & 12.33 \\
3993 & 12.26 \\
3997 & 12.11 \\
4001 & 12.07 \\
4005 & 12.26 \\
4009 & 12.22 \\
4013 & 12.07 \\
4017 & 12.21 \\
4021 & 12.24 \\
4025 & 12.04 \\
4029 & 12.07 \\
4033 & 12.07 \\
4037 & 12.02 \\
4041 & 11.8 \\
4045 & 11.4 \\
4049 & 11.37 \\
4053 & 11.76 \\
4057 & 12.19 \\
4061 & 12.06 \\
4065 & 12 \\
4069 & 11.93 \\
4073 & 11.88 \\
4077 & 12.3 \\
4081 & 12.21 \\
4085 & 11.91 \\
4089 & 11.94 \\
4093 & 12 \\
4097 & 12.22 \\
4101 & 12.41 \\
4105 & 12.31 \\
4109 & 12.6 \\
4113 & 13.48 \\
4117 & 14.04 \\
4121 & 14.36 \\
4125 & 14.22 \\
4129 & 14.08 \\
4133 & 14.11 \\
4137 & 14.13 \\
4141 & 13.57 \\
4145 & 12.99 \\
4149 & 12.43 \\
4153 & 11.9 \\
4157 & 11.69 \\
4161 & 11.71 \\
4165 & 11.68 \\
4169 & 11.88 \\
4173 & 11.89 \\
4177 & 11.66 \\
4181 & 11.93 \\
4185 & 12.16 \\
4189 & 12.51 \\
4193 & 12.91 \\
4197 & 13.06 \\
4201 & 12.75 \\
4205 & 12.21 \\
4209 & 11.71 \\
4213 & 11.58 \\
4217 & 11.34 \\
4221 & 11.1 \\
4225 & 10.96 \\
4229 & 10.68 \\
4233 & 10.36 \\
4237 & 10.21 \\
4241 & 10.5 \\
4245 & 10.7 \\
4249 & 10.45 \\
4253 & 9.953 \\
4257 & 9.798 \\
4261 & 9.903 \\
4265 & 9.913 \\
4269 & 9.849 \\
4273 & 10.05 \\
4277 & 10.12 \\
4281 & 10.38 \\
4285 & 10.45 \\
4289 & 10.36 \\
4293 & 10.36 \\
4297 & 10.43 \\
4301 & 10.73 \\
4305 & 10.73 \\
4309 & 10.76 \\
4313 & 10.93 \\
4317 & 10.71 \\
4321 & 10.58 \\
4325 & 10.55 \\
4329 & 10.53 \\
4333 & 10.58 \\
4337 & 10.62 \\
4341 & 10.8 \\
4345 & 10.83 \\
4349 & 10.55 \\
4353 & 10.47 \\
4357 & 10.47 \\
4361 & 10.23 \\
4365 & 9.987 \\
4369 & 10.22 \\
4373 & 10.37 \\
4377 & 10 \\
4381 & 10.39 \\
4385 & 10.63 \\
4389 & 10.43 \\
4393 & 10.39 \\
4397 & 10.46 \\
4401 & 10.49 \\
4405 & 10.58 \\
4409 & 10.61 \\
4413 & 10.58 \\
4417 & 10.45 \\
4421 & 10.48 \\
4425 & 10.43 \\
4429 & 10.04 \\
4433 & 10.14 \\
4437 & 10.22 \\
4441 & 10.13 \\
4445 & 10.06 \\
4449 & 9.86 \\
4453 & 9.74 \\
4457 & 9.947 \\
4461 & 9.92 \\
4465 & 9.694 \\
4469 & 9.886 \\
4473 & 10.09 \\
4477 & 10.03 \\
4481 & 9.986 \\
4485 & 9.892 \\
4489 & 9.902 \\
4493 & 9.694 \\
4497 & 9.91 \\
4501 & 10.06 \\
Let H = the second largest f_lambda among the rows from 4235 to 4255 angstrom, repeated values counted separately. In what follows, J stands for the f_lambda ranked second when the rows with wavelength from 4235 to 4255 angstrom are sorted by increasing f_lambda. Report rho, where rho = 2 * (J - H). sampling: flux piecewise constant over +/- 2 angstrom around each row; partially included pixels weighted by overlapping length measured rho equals -0.6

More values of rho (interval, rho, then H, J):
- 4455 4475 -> -0.1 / 9.947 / 9.886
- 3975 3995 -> -1.5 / 13.07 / 12.33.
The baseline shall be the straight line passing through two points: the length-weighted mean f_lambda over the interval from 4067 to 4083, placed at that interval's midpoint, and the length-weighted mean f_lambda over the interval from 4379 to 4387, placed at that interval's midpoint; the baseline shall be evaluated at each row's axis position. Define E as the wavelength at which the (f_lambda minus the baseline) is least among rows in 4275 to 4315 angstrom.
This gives 4277 angstrom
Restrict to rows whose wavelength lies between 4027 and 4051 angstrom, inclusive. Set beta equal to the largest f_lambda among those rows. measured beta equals 12.07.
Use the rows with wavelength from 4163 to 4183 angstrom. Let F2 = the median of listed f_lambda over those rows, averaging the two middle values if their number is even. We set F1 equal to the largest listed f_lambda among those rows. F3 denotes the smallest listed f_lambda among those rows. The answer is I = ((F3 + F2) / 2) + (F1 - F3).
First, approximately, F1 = 11.93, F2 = 11.9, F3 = 11.66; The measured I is 12.0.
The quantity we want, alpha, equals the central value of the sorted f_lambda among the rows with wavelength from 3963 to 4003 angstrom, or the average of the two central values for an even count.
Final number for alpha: 12.9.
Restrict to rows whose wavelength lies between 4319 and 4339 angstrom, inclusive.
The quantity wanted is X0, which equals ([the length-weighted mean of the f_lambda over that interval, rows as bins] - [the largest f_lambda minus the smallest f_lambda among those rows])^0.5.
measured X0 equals 3.24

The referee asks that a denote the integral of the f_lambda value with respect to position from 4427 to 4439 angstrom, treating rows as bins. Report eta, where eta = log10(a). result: 2.08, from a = 122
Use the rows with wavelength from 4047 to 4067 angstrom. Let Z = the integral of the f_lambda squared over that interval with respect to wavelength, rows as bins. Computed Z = 2822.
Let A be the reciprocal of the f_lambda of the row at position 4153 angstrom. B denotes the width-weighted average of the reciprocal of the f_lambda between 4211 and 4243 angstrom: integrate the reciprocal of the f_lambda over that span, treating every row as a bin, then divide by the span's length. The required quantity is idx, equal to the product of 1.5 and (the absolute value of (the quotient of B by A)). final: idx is 1.65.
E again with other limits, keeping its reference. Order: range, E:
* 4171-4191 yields 4177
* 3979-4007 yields 4001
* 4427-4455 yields 4453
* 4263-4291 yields 4269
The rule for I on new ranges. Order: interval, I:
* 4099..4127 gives 14.9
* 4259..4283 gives 10.4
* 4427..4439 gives 10.3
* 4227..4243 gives 10.8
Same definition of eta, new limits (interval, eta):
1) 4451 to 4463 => 2.07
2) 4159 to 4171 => 2.15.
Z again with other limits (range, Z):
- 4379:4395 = 1751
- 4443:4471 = 2729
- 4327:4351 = 2723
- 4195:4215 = 3014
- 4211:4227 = 2024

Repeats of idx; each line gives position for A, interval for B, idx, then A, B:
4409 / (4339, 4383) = 1.53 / 0.094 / 0.0963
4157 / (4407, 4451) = 1.71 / 0.086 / 0.0974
